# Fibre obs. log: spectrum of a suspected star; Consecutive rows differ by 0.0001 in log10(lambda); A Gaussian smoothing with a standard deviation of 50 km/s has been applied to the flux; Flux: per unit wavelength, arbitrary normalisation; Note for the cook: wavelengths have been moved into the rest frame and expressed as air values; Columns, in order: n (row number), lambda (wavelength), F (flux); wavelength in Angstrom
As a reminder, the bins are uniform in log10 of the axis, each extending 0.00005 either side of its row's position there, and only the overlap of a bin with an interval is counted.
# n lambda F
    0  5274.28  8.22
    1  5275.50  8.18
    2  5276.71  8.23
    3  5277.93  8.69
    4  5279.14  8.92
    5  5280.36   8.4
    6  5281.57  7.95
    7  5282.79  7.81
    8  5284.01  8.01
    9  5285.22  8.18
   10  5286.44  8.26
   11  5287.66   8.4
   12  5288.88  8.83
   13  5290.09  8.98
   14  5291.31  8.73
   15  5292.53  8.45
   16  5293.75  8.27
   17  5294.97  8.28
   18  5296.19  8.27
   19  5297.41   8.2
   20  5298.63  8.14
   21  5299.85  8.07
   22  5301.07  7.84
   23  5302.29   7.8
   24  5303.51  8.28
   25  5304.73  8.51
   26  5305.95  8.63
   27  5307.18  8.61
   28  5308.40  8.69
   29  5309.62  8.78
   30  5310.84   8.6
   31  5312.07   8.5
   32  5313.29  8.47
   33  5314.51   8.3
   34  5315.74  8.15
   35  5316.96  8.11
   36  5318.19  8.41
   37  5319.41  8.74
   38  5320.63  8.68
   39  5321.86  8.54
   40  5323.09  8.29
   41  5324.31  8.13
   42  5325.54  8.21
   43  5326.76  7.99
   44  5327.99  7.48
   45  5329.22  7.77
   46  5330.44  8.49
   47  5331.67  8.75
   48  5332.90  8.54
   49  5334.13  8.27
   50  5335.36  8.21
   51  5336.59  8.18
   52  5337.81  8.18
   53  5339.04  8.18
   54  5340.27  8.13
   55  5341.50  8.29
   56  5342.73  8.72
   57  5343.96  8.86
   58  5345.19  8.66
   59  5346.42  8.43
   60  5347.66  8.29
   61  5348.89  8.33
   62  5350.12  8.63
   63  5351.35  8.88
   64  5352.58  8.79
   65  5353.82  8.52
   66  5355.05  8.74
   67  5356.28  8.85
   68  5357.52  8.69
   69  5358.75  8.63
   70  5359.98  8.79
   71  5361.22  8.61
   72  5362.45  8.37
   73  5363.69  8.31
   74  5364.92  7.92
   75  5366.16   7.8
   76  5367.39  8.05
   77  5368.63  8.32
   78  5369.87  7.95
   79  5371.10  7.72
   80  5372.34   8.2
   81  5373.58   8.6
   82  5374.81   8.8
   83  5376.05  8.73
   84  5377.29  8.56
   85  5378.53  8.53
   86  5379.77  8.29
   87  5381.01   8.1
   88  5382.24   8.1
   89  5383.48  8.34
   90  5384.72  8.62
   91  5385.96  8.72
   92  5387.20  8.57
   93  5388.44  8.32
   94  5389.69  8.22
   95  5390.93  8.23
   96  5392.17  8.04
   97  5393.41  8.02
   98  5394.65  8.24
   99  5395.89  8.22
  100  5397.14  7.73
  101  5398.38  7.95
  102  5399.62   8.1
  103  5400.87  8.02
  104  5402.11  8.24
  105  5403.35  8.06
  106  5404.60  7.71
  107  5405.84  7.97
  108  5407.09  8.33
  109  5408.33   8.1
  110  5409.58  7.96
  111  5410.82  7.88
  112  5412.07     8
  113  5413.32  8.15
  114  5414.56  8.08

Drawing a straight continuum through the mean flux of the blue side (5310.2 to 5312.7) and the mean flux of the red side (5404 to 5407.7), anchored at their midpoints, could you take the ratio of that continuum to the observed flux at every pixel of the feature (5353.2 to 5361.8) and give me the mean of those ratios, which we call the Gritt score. 0.95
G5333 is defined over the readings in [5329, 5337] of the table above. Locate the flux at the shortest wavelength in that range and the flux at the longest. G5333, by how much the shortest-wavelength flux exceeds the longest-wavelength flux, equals -0.4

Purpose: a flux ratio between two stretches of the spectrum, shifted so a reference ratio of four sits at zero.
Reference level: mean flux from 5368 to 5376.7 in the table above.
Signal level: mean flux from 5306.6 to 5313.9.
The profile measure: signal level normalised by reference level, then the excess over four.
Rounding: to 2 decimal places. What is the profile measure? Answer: -2.97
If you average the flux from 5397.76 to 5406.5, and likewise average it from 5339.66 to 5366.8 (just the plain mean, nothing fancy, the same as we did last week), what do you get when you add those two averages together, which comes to 16.5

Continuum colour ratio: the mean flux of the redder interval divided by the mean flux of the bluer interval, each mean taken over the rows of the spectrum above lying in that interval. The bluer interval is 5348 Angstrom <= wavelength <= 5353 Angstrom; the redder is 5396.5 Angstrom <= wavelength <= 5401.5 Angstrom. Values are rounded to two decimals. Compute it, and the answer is 0.92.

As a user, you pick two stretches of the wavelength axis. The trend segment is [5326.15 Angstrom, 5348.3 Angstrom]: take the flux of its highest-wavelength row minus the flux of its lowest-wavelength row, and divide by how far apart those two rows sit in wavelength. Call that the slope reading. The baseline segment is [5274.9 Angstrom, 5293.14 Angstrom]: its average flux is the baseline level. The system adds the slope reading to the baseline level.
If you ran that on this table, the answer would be 8.42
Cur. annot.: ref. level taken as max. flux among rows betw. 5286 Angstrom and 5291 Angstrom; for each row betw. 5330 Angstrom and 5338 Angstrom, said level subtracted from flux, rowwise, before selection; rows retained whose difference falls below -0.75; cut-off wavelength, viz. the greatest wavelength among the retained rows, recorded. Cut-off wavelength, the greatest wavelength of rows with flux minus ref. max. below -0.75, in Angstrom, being 5337.81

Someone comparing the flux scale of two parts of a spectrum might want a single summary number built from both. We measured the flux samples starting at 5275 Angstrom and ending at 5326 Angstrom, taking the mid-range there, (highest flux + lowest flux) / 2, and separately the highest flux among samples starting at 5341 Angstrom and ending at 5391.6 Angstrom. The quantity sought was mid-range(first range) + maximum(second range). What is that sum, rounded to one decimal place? 17.3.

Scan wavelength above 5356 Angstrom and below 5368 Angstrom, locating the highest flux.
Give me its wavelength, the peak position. 5356.28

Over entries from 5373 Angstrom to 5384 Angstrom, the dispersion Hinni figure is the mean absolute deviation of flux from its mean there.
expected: 0.216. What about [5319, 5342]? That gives 0.231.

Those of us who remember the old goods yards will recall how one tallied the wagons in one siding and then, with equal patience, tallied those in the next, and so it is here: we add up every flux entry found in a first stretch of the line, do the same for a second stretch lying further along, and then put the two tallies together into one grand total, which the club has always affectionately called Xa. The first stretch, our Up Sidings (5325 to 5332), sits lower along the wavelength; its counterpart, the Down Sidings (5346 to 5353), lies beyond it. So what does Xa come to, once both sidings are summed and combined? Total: 100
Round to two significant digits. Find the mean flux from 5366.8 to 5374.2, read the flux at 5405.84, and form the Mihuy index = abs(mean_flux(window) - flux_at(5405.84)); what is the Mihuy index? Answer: 0.17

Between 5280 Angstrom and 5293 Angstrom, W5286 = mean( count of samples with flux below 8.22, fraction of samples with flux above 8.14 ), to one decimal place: 2.4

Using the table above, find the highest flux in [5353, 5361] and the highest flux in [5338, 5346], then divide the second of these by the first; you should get 1.00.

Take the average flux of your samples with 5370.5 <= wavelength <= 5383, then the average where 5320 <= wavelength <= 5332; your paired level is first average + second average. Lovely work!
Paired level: 16.6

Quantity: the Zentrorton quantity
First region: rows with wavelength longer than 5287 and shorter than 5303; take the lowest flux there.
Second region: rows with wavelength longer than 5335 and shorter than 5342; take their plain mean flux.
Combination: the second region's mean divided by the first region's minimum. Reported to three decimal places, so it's 1.051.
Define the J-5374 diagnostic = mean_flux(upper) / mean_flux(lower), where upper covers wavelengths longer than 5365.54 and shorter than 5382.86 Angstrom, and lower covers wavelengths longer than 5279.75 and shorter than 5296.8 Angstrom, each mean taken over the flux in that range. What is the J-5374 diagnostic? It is 0.991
